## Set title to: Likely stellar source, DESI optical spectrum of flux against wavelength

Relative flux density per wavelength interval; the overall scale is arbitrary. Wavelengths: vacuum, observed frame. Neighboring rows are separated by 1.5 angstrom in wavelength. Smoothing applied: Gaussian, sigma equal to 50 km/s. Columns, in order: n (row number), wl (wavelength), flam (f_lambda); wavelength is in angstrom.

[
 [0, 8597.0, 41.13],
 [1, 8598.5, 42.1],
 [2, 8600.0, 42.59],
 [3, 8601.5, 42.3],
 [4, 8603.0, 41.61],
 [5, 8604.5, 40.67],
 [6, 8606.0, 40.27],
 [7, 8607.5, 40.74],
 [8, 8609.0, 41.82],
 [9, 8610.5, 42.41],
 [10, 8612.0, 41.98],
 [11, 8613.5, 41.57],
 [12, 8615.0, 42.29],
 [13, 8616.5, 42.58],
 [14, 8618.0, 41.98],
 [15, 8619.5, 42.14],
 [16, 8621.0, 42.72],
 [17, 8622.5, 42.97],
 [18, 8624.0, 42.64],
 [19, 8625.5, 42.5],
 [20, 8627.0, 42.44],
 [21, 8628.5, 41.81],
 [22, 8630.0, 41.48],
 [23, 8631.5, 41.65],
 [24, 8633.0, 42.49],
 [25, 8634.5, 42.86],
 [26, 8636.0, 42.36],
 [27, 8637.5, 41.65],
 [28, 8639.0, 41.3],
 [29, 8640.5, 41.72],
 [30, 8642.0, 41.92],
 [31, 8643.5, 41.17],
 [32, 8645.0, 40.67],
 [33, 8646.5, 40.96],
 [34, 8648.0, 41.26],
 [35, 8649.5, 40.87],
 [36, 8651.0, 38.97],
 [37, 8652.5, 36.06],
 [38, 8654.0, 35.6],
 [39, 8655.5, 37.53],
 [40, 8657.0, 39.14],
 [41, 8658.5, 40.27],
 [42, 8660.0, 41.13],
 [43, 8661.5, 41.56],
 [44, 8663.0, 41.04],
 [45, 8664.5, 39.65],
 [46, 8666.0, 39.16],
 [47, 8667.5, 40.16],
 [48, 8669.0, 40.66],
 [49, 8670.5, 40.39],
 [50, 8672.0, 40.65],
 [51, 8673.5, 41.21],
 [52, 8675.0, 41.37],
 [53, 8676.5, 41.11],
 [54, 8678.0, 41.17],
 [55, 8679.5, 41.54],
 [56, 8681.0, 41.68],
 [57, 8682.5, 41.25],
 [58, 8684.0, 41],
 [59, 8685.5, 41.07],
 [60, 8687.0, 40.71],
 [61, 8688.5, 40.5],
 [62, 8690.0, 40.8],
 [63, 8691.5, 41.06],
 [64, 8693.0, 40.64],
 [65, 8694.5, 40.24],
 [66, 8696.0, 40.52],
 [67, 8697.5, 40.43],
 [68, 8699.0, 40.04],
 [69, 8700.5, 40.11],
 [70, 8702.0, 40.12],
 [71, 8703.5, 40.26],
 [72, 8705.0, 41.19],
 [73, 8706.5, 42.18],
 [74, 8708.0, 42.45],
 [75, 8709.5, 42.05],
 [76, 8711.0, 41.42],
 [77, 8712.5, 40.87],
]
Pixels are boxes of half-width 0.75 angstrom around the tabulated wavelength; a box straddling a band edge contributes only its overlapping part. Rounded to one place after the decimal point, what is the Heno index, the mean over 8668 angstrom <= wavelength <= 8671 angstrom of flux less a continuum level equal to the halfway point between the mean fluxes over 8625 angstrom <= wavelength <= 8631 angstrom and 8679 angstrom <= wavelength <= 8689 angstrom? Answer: -1.1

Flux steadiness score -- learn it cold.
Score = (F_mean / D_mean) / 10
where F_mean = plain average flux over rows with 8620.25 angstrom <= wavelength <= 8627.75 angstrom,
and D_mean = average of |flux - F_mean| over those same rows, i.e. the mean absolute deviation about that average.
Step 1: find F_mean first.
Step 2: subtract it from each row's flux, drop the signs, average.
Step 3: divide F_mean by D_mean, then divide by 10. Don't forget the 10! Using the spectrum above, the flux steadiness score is 27.9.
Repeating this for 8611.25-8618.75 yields 14.8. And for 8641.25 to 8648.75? 13.1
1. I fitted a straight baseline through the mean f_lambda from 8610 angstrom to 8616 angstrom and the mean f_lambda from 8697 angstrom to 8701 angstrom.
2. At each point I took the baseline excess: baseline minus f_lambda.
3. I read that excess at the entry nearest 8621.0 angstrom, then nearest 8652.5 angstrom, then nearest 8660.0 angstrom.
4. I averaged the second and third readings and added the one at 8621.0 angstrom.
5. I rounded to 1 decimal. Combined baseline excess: 1.7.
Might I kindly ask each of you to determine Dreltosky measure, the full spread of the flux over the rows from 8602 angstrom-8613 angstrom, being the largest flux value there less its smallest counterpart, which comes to 2.1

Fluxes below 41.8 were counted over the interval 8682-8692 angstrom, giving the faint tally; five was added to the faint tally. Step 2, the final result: 12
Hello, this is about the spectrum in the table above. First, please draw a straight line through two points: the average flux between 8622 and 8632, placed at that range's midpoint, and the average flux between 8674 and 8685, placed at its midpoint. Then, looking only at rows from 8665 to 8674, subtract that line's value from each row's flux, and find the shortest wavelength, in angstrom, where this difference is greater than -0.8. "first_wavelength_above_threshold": 8672.0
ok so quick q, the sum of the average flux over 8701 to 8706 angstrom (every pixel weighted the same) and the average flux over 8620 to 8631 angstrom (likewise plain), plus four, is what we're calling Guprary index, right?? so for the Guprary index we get 86.9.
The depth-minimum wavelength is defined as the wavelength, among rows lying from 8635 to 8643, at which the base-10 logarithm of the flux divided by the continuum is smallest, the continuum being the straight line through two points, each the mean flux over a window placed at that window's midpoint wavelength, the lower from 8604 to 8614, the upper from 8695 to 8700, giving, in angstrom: 8639.0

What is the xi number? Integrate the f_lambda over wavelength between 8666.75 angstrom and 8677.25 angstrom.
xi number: 428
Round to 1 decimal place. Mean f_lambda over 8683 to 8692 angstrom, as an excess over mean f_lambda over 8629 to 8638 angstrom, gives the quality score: -1.2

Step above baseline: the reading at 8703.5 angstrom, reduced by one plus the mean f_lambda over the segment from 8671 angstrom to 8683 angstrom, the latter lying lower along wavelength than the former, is -2.0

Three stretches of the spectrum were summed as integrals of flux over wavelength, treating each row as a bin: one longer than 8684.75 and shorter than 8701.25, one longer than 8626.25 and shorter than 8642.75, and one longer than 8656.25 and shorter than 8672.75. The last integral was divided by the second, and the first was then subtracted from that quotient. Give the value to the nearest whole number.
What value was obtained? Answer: -668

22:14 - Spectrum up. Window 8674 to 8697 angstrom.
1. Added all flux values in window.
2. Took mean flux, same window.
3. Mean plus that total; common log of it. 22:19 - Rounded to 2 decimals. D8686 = 2.82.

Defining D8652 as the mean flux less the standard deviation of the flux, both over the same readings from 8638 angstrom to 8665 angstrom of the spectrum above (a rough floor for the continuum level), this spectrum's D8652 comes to 38.2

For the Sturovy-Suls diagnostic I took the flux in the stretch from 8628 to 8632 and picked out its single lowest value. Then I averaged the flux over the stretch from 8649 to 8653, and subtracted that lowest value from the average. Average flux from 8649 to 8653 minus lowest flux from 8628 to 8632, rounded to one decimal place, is -2.8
